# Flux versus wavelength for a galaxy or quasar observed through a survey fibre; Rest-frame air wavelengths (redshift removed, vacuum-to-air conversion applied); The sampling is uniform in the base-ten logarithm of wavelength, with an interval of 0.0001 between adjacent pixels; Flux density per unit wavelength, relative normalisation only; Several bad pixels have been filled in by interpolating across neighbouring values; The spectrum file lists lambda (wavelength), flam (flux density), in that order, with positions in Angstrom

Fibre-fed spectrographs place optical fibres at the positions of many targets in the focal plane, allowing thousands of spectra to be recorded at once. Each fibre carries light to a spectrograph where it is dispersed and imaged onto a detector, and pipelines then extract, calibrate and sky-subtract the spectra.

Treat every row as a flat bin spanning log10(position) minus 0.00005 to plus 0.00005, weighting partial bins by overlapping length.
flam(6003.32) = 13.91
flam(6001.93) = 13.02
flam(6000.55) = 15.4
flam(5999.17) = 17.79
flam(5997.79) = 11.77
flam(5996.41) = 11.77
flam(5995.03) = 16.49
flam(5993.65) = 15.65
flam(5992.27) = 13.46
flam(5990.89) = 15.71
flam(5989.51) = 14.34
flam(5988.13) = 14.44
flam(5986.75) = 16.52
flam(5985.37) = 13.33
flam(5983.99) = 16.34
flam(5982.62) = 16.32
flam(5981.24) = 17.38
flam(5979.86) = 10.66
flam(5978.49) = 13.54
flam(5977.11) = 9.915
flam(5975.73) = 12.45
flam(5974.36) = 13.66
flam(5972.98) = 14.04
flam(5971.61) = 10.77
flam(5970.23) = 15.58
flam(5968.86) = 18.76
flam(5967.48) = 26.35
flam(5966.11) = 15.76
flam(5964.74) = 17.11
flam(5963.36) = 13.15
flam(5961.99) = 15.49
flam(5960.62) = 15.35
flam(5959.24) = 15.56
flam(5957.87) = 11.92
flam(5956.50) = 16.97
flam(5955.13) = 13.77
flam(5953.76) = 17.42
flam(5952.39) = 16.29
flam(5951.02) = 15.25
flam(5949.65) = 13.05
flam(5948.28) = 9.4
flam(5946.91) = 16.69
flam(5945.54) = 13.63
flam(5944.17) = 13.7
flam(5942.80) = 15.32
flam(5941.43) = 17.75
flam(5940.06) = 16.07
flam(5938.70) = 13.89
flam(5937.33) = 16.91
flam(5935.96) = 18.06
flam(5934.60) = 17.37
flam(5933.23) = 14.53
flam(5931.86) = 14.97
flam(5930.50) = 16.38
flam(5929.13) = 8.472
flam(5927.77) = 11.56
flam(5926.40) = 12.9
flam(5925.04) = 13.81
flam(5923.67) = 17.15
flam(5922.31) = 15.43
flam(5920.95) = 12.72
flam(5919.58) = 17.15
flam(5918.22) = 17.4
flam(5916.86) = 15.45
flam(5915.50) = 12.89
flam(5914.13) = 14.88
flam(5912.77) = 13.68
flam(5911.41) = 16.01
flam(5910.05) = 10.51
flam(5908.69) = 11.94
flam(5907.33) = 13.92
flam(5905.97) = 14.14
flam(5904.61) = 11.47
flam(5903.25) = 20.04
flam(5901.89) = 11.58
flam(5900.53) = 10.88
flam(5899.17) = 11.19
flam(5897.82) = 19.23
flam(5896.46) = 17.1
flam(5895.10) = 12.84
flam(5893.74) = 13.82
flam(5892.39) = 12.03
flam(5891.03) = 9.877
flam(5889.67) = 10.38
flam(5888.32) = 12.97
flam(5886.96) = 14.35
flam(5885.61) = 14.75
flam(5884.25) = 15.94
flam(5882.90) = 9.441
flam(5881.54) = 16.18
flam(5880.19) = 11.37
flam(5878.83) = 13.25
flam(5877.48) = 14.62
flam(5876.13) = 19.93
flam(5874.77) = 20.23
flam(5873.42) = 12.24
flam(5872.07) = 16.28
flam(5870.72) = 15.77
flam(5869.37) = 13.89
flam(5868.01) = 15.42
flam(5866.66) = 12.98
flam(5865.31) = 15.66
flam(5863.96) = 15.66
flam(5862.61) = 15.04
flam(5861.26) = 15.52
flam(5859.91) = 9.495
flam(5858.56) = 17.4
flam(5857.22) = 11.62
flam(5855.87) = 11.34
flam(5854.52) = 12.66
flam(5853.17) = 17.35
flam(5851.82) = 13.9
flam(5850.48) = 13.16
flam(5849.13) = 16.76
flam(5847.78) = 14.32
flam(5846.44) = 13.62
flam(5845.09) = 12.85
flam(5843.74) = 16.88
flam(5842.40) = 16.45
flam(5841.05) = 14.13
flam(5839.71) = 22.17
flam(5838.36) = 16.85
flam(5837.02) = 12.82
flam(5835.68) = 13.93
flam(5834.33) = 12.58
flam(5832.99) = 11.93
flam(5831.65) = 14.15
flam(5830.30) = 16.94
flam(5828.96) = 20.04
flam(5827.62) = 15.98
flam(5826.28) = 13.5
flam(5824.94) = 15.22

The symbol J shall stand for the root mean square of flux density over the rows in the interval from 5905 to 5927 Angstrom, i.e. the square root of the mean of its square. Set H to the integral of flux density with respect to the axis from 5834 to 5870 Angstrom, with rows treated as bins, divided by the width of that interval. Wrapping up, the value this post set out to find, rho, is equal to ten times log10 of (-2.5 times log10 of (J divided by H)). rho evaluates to -20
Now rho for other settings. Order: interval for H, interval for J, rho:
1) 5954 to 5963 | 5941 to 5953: -19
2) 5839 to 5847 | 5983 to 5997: -11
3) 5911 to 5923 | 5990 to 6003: -16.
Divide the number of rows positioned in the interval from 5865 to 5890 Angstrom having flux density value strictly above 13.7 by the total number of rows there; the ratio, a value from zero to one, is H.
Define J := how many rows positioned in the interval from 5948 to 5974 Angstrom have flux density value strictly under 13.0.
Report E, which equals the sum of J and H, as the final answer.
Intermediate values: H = 0.63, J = 3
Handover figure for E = 3.6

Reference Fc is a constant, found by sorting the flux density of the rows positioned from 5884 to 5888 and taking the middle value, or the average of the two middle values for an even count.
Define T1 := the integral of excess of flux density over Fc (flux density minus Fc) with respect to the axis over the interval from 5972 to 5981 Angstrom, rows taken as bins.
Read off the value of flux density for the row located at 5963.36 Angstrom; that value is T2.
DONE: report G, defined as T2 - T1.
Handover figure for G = 33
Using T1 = -20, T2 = 13.15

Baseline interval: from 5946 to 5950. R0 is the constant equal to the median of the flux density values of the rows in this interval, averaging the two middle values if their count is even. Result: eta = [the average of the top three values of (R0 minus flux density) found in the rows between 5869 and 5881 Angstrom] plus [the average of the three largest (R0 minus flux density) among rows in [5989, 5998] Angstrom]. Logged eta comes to 1.5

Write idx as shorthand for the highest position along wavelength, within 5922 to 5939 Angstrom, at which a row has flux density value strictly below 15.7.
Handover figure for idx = 5938.70 Angstrom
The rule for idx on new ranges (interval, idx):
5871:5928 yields 5927.77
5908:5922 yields 5920.95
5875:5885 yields 5882.90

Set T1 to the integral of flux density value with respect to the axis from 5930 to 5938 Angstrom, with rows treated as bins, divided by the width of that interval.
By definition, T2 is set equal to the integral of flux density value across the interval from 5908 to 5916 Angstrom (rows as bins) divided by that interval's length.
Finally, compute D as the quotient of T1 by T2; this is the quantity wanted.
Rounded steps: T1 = 16.4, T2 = 13.3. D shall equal 1.23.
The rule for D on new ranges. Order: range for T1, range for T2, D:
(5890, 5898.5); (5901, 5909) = 1.01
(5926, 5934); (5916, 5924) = 0.84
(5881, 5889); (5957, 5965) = 0.95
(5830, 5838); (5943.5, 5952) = 1.00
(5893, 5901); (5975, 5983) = 1.07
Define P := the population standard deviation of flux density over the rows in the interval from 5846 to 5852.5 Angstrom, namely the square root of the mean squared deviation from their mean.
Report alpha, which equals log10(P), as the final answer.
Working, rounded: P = 1.3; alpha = 0.10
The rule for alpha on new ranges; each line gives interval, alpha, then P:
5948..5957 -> 0.41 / 2.6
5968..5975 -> 0.42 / 2.6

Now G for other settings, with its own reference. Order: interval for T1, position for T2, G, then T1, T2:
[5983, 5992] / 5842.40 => 14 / 3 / 16.45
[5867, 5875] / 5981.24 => 13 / 4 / 17.38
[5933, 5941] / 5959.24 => 3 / 12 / 15.56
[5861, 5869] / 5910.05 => 9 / 2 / 10.51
